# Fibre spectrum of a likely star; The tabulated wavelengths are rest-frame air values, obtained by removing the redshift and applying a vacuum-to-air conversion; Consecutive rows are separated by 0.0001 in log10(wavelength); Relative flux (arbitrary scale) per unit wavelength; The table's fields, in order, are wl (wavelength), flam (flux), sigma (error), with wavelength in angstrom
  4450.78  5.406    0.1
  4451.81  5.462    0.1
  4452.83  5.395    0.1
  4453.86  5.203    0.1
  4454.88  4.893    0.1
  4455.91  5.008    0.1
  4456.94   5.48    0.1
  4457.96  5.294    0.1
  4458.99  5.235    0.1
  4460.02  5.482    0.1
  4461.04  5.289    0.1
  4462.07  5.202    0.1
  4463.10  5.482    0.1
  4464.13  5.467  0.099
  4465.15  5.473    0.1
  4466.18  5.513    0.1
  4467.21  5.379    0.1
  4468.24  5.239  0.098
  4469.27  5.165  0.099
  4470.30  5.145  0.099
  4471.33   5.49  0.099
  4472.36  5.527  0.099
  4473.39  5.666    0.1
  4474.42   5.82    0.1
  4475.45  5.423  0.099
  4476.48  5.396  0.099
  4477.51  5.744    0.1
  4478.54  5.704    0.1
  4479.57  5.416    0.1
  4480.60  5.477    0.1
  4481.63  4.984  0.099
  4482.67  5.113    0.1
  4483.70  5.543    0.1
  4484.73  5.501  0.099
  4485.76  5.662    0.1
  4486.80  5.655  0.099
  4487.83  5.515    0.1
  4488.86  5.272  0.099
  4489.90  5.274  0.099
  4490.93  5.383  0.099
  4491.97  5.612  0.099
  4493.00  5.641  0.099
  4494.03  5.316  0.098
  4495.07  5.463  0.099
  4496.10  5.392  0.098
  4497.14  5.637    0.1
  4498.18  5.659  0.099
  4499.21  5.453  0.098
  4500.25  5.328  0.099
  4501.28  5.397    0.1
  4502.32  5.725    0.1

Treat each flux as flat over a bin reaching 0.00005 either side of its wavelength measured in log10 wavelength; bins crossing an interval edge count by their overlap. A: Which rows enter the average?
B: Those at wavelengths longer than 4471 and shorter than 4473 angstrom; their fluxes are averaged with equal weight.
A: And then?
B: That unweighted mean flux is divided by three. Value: 1.84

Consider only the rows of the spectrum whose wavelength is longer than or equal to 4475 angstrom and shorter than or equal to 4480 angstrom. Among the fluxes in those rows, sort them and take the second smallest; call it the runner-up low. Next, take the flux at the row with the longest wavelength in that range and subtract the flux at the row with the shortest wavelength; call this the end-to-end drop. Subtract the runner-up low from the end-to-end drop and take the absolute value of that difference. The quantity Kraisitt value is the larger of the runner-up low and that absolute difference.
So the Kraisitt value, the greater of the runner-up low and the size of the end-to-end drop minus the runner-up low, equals 5.42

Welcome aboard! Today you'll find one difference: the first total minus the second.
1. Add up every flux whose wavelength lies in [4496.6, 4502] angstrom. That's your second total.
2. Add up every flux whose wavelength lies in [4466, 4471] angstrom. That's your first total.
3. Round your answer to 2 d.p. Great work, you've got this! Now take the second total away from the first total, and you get -1.03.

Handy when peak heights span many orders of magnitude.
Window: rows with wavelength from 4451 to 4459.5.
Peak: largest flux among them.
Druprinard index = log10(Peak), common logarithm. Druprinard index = 0.739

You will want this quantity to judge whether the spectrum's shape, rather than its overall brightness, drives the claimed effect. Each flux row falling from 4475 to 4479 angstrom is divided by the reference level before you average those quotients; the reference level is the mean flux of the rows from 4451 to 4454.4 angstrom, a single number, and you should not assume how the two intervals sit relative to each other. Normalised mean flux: 1.04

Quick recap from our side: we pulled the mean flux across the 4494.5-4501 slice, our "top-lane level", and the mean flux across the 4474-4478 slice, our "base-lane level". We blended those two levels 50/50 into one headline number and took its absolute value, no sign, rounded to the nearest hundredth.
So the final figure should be 5.54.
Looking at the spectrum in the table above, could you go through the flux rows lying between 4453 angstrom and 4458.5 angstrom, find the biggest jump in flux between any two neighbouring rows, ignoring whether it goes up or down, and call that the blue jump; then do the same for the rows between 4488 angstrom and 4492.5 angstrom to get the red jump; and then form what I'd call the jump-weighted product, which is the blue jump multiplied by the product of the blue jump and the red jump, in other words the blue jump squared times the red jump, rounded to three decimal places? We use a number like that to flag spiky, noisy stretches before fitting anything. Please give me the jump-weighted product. 0.051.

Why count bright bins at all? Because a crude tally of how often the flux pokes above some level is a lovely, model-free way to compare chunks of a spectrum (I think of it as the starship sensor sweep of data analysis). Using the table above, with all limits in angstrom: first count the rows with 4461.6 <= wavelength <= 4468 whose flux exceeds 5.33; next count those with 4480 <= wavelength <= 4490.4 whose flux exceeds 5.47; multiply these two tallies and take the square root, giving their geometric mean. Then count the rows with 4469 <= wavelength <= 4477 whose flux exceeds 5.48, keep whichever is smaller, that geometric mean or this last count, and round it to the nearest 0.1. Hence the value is 4.0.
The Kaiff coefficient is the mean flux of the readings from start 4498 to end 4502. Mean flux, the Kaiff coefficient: 5.46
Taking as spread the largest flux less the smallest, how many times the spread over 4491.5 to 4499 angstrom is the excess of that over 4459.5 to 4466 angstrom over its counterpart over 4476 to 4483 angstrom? -1.4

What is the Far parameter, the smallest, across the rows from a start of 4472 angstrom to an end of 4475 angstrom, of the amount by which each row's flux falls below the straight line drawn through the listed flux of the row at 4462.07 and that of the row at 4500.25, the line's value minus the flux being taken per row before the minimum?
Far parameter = -0.58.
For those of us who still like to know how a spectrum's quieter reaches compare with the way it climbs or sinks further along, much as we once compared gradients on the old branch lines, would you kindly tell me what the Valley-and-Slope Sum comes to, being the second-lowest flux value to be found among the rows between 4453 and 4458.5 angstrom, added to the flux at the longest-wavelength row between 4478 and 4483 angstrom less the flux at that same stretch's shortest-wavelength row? 4.42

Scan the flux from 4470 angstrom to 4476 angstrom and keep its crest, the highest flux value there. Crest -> 5.82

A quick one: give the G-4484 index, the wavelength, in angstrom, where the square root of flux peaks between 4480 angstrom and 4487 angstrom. 4485.76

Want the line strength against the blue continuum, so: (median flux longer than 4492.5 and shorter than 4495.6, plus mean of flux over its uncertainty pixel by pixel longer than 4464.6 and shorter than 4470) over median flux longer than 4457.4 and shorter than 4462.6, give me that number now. 11.2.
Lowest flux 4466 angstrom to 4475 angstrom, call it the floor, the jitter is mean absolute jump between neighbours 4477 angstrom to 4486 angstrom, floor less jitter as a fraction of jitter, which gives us 24.0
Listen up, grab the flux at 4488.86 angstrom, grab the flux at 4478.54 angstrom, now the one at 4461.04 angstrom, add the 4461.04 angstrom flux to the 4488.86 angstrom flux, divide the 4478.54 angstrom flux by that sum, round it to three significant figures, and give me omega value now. 0.540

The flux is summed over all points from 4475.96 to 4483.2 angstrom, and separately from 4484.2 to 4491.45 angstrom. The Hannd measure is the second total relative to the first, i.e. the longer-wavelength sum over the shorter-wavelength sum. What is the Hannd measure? 1.01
